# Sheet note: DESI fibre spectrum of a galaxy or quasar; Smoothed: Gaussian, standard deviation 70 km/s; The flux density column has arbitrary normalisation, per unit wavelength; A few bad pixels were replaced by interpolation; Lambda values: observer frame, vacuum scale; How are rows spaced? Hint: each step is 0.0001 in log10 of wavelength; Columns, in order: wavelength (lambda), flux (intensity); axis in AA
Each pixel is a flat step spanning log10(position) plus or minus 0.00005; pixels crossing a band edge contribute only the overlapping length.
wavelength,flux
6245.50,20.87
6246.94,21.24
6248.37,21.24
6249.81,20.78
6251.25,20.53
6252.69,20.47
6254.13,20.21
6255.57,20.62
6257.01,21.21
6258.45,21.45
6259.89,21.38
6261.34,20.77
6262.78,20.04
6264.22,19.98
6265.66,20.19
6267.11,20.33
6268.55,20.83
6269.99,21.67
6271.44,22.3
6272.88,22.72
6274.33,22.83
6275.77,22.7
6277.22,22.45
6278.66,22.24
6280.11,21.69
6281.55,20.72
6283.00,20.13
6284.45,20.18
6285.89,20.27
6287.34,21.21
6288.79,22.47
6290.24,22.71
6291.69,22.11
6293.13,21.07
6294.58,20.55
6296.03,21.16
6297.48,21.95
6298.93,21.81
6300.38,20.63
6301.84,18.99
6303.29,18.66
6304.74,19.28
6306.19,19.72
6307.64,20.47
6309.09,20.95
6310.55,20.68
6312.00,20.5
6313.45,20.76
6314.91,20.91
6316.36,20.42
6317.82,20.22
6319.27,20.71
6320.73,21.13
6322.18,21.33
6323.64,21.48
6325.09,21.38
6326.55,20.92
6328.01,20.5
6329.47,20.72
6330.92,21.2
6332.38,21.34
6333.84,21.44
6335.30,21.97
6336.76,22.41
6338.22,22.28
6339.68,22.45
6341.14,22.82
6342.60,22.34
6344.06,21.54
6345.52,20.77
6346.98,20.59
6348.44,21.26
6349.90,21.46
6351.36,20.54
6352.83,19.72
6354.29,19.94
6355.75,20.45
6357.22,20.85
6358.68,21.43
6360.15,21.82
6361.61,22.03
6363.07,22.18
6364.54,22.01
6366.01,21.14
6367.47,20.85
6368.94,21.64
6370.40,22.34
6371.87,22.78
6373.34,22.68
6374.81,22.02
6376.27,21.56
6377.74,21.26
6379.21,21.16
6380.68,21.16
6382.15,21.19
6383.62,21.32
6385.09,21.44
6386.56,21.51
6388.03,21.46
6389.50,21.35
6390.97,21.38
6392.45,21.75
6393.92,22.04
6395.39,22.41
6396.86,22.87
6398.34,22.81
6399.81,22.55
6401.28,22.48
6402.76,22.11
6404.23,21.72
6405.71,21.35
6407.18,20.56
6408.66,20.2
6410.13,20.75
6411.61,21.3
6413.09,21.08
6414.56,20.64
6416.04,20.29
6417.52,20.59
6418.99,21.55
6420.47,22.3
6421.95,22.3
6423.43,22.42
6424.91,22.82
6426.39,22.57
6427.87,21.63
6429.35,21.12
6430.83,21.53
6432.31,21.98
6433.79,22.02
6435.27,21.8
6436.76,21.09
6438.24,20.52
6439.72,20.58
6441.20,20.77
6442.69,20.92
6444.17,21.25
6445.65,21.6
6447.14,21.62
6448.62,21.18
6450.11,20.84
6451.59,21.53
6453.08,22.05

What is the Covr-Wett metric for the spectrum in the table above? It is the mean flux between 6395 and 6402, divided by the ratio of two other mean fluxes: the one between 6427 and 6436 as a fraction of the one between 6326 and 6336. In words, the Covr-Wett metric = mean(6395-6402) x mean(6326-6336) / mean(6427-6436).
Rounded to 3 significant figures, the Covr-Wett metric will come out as 22.1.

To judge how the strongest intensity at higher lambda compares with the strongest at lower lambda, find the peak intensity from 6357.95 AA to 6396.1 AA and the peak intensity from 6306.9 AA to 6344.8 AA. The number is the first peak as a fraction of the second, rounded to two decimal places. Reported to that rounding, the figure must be 1.00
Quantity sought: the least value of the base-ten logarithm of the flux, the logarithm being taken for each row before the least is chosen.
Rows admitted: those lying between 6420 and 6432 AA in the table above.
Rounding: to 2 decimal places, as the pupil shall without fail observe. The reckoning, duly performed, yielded 1.32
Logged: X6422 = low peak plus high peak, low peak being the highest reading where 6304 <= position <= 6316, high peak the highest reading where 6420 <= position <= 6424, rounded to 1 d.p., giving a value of 43.4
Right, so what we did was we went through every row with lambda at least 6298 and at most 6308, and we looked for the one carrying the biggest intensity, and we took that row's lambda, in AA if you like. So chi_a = 6298.93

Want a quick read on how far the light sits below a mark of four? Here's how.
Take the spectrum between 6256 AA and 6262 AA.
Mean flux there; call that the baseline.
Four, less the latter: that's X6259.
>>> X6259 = -17.2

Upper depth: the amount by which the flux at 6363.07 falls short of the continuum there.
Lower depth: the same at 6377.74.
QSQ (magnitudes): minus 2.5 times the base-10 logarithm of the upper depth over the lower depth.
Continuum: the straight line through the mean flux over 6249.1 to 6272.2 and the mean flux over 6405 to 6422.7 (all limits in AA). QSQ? -1.7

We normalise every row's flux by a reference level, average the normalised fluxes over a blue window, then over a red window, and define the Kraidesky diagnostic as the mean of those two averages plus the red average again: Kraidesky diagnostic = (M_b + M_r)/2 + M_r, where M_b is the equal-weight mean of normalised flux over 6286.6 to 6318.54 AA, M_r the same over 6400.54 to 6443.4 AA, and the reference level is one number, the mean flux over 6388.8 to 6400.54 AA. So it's 1.92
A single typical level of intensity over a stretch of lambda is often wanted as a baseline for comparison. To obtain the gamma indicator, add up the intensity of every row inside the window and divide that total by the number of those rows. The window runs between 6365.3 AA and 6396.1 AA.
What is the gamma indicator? 21.6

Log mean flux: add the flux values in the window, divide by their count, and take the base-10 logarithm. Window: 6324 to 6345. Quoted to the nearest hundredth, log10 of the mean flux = 1.34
